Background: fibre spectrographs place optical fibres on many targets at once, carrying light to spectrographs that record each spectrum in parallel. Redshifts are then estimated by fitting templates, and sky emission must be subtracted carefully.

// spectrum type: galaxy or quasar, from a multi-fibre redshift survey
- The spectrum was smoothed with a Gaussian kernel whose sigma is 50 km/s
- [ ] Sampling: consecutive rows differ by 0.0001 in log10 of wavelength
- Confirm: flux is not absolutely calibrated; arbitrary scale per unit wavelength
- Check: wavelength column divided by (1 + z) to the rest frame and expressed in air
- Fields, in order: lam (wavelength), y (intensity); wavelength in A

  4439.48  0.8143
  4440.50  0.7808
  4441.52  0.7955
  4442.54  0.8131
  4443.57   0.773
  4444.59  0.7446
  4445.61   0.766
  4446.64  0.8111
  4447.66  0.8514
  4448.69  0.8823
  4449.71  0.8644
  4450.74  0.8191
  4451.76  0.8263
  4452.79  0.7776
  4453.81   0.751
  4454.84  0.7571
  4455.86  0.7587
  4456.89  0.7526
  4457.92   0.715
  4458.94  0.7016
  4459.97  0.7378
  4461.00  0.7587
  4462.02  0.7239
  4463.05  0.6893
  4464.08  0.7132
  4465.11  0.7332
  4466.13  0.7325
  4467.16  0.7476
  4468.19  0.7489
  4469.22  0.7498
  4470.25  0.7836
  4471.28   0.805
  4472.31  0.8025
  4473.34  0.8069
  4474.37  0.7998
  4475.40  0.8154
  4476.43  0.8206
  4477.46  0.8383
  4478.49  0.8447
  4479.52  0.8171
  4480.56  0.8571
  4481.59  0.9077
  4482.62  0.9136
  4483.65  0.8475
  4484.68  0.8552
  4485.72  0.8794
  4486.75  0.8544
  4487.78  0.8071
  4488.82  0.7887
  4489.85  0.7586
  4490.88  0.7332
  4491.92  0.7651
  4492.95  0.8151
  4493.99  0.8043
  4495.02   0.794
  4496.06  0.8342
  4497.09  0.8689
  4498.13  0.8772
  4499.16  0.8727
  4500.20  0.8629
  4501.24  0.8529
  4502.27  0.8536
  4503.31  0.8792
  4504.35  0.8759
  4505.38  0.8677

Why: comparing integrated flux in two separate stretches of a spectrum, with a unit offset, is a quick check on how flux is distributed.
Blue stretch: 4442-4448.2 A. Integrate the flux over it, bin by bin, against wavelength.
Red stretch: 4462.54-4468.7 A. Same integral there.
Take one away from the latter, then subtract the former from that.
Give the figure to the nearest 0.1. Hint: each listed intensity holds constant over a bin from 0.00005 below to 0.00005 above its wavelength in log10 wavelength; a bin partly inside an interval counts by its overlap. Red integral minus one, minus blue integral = -1.4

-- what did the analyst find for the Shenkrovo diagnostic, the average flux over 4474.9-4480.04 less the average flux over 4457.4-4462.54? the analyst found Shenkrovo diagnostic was 0.10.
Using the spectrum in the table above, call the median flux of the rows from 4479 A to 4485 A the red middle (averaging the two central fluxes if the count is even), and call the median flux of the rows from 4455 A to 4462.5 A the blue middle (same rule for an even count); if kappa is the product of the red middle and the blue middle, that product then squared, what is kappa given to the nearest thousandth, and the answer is 0.399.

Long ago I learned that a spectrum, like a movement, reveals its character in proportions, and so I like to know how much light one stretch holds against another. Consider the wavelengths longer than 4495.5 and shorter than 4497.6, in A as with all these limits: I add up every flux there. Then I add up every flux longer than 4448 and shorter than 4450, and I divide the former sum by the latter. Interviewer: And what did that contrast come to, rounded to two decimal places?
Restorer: 0.98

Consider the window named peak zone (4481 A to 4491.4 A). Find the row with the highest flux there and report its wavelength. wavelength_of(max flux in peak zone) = 4482.62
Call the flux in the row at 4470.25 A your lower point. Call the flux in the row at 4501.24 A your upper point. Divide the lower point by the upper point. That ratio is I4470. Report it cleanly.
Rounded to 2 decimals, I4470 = 0.92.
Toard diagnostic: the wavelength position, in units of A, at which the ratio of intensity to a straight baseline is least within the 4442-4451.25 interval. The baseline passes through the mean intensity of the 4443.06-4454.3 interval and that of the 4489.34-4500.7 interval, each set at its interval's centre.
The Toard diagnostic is 4444.59 A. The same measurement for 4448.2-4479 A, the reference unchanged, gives 4463.05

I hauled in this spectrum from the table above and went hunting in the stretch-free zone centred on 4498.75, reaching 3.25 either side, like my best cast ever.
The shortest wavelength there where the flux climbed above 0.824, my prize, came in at 4496.06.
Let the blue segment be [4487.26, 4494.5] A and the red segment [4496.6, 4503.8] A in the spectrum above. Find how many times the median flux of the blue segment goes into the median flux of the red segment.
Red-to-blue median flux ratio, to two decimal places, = 1.10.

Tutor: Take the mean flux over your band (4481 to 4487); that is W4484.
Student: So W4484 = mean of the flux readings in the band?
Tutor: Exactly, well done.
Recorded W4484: 0.88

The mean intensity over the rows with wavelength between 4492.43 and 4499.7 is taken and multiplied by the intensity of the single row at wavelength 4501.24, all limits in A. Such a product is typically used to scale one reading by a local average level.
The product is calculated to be 0.715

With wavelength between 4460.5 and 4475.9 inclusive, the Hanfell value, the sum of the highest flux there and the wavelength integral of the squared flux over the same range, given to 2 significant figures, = 9.8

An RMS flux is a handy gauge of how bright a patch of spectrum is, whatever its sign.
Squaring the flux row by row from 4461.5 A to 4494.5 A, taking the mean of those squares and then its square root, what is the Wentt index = 0.801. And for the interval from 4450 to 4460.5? 0.761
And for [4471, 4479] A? 0.817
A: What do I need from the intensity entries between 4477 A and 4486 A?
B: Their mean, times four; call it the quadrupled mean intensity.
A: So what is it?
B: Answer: 3.45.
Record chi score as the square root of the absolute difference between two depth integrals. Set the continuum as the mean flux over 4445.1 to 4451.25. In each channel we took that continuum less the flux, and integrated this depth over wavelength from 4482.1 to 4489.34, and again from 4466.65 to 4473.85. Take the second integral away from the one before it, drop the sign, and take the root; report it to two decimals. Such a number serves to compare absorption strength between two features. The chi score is 0.72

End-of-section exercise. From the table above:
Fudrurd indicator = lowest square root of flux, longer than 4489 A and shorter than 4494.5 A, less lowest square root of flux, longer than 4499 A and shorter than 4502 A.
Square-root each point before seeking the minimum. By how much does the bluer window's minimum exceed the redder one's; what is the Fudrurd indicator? -0.07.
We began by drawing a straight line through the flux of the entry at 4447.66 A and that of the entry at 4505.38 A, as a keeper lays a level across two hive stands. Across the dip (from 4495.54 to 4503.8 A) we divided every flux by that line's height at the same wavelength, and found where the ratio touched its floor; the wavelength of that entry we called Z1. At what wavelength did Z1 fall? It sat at 4496.06 A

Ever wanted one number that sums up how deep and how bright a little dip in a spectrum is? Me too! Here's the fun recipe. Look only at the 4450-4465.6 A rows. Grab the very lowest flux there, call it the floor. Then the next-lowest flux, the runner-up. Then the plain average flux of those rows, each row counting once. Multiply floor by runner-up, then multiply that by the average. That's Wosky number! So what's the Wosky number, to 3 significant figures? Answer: 0.362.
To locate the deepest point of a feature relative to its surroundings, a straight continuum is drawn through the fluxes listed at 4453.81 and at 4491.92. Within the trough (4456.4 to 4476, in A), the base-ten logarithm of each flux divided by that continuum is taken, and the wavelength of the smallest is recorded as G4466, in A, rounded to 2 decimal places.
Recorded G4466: 4463.05 A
